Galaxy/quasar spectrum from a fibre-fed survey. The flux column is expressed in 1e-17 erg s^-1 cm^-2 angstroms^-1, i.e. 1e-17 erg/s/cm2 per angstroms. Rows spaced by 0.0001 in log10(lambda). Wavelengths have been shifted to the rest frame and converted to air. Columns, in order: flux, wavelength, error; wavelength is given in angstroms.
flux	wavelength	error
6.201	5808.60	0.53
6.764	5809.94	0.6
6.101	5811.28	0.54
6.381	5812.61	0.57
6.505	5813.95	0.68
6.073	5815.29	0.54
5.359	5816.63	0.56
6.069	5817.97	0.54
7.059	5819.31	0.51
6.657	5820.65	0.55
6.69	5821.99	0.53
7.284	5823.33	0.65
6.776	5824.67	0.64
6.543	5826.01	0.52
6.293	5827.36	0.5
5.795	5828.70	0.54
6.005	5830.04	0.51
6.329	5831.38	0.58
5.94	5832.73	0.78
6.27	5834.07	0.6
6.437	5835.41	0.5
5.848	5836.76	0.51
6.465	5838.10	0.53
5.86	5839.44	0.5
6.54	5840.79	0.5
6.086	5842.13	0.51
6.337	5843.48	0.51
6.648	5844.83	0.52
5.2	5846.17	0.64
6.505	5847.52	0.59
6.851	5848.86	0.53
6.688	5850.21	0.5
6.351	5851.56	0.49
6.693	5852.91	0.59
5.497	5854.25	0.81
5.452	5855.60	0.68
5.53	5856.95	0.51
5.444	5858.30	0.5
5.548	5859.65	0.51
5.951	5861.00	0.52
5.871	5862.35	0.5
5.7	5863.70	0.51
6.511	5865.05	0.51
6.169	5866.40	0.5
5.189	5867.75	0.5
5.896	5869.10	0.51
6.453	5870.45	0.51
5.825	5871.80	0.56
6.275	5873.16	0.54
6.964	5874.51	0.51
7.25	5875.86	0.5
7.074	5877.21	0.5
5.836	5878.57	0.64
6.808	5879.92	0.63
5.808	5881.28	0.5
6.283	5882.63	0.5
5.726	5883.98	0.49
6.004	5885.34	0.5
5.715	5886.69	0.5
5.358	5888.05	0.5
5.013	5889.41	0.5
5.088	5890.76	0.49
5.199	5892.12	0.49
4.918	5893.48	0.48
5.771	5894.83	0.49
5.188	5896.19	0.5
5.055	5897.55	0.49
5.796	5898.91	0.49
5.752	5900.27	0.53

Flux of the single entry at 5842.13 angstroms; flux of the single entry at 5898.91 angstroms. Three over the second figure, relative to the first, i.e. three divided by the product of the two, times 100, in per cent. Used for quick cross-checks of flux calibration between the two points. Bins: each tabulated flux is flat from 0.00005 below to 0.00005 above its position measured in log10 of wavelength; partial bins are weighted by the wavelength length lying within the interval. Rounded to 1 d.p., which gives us 8.5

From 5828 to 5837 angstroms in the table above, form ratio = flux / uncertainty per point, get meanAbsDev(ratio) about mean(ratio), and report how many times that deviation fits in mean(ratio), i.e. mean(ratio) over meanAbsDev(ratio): 10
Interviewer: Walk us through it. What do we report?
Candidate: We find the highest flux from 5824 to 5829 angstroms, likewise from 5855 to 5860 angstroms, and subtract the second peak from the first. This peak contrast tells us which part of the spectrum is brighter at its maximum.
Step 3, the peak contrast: 1.23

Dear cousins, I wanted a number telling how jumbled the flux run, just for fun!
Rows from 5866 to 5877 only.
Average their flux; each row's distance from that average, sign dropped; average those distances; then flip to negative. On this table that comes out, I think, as -0.48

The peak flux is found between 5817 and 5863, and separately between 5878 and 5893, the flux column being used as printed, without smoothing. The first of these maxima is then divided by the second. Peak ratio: 1.07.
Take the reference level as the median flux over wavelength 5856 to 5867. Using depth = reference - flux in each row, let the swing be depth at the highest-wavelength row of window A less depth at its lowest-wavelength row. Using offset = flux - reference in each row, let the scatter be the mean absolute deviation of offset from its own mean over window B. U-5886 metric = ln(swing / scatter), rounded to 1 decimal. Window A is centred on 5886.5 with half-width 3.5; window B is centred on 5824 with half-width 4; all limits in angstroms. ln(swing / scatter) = 1.2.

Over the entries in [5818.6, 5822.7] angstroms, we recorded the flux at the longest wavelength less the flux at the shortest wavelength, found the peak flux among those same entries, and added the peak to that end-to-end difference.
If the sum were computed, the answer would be 6.7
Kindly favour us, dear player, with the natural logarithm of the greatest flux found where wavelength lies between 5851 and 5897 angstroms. 1.98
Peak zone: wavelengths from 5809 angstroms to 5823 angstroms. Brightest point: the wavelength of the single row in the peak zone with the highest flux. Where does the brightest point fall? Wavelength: 5819.31 angstroms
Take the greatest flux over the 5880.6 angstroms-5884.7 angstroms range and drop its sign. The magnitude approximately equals 6.3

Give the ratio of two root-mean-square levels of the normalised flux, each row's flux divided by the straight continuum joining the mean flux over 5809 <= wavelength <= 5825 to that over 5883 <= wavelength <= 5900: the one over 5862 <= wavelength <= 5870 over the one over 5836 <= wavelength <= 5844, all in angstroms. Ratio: 1.01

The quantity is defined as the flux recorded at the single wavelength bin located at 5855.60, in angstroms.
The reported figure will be 5.452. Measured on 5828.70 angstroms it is 5.795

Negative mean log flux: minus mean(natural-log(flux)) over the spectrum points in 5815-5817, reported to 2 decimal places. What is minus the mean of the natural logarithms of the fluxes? -1.74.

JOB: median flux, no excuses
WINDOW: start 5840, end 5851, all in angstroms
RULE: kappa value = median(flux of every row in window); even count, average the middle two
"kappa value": 6.52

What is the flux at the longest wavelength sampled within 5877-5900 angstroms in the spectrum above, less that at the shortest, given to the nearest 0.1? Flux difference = -1.3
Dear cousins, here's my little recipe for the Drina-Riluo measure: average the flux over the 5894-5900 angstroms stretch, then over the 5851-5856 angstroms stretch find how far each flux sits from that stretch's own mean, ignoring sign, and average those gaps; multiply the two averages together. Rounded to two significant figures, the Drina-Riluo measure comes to 2.9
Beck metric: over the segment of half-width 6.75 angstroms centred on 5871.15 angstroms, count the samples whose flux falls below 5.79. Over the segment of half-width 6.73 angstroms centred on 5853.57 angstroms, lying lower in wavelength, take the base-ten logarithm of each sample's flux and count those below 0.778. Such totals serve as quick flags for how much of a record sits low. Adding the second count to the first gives 6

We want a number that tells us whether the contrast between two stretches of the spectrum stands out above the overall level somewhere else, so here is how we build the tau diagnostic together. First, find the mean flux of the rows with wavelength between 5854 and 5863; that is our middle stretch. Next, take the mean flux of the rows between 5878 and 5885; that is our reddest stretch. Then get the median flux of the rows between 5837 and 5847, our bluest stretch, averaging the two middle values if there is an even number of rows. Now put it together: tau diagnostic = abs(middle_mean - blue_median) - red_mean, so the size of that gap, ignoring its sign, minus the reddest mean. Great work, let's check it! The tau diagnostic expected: -5.37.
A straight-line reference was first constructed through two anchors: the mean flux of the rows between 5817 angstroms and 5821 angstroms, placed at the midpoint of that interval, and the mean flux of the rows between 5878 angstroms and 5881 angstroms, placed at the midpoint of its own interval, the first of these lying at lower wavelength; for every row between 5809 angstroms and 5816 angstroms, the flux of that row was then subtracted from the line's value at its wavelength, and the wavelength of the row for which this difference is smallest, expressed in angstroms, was 5809.94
